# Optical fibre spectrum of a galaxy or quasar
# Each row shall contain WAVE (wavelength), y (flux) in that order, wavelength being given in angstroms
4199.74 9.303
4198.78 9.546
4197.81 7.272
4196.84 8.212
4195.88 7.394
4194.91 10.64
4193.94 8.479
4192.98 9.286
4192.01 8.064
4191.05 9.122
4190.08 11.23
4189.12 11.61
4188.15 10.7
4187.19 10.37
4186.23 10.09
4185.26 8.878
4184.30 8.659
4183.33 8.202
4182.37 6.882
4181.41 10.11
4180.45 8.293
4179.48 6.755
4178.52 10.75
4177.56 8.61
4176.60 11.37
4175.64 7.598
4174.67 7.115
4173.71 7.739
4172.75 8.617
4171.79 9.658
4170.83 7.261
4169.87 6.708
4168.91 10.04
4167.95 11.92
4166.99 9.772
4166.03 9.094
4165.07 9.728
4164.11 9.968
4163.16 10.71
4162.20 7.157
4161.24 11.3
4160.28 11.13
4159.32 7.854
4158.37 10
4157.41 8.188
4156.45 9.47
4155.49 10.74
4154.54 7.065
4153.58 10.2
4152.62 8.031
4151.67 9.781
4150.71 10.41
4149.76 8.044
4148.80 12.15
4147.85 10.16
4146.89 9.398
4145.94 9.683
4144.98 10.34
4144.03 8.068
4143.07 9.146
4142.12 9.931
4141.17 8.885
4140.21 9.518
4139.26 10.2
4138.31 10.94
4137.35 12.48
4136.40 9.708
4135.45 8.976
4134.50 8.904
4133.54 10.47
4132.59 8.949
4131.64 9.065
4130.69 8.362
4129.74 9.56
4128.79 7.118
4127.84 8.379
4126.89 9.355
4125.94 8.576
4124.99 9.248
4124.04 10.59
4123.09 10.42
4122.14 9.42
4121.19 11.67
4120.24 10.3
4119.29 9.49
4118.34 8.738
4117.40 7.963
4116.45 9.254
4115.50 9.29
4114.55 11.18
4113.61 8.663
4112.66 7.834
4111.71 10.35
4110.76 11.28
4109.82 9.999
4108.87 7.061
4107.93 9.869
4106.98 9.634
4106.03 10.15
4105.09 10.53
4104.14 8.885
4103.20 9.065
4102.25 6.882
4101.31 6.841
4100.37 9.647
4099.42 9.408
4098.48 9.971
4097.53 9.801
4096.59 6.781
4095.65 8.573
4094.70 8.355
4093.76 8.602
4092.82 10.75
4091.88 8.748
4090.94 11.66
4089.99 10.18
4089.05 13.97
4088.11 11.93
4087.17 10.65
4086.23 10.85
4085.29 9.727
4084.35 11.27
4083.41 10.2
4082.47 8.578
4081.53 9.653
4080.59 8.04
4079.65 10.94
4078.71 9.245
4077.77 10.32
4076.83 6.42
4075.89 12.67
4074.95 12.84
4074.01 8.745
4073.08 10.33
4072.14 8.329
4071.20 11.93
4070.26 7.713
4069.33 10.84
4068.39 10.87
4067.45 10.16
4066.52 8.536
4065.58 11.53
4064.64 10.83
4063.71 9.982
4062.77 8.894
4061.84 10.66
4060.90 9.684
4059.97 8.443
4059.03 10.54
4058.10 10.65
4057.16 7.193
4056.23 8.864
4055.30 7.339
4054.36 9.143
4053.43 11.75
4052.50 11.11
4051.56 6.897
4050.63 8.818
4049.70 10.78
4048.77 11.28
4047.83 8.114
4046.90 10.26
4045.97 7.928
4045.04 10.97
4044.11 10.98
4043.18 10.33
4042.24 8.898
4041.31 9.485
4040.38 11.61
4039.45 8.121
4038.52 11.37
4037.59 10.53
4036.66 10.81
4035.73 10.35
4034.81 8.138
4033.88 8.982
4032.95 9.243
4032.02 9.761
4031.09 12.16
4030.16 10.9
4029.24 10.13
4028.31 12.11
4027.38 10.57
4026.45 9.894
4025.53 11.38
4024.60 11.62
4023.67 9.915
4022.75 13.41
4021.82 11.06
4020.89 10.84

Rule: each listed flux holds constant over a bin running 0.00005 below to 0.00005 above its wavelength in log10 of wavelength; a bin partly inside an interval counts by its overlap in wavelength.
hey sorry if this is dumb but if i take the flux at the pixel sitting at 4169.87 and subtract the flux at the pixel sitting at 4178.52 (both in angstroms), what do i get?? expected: -4.0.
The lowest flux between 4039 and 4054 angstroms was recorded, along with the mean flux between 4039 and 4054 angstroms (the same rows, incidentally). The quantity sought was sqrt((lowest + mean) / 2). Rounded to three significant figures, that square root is 2.89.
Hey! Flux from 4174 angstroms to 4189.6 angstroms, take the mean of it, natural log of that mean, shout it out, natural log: 2.21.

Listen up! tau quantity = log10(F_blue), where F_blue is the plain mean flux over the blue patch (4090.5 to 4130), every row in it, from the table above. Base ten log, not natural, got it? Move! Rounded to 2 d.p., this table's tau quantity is 0.97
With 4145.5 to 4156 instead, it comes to 0.98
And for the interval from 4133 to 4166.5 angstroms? 0.98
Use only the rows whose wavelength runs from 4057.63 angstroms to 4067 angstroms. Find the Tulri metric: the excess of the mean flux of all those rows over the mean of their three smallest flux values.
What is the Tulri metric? 1.35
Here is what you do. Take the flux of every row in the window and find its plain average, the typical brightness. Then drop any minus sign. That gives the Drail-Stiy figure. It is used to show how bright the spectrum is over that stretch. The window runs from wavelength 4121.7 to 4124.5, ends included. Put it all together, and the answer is 10.1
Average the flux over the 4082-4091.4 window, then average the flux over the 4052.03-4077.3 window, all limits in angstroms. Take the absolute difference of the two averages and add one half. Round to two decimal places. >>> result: 1.55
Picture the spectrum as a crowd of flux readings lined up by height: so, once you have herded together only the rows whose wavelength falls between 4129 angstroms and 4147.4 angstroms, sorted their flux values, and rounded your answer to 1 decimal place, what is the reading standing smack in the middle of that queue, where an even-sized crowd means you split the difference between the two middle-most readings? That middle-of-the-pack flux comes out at 9.5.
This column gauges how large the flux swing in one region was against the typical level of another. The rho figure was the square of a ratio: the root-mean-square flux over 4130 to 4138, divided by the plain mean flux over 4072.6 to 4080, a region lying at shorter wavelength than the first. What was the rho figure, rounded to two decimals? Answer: 0.91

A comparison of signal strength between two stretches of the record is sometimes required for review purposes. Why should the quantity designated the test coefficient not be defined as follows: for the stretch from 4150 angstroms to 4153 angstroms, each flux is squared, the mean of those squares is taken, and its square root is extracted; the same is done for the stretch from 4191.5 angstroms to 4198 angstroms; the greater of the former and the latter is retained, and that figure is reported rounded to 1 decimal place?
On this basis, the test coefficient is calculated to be 9.5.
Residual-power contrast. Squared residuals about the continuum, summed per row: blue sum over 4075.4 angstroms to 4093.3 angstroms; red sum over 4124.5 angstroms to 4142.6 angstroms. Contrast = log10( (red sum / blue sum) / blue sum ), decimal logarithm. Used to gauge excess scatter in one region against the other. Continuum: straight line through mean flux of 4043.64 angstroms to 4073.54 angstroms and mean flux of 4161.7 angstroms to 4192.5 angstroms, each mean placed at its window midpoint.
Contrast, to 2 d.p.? -2.22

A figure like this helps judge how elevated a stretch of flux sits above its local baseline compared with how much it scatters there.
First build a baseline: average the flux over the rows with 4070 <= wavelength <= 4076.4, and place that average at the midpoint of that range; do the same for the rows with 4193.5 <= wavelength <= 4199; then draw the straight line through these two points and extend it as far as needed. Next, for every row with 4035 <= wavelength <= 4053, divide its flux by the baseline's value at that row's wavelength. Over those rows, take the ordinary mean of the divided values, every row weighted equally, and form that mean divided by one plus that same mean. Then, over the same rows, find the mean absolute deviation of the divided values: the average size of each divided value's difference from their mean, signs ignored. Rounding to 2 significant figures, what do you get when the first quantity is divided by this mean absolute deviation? 4.4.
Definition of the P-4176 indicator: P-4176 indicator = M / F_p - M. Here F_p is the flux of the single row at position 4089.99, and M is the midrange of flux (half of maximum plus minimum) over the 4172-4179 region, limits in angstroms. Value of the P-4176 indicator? -8.33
